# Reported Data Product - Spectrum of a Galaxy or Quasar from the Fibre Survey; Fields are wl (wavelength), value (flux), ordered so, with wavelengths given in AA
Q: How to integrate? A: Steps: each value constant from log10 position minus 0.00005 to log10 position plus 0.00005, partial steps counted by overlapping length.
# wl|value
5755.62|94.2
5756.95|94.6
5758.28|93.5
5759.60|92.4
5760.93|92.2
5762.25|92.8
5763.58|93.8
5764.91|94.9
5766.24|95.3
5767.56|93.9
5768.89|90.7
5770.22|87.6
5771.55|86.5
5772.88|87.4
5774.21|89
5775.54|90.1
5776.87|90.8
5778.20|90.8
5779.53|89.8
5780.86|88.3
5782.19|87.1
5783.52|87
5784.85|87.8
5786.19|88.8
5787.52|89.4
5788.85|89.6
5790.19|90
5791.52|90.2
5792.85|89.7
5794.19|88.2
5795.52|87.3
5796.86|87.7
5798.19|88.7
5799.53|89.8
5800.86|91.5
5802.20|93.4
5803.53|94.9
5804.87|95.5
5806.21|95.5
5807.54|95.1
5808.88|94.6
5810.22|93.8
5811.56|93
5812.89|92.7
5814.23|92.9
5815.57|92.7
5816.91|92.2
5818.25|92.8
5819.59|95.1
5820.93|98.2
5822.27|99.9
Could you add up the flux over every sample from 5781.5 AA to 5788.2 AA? 440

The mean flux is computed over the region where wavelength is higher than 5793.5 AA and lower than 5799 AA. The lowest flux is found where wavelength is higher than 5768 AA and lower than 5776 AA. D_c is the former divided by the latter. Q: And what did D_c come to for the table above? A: 1.02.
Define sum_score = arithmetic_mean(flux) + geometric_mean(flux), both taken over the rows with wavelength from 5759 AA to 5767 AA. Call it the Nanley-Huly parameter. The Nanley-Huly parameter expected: 187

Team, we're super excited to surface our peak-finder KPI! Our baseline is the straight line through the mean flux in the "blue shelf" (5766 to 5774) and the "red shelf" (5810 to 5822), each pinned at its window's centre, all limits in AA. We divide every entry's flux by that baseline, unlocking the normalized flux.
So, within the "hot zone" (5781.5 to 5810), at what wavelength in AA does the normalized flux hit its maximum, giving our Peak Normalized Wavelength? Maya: 5804.87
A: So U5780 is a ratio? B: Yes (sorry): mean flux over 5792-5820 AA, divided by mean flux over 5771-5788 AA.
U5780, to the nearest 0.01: 1.04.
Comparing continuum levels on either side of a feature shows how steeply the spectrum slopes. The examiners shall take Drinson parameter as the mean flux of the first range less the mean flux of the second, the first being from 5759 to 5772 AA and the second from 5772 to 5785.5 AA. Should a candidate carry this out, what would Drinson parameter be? 3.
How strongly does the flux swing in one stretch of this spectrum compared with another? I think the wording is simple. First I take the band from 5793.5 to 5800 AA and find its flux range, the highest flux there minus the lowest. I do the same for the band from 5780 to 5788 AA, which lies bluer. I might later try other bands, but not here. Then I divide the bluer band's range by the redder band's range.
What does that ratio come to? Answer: 1.0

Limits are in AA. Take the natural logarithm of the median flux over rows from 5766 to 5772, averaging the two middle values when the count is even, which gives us 4.51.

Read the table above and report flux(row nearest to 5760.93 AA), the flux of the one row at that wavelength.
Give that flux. 92.2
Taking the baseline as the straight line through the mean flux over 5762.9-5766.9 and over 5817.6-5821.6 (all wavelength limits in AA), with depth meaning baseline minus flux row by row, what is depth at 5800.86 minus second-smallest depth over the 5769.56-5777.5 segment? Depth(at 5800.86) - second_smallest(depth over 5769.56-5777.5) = -1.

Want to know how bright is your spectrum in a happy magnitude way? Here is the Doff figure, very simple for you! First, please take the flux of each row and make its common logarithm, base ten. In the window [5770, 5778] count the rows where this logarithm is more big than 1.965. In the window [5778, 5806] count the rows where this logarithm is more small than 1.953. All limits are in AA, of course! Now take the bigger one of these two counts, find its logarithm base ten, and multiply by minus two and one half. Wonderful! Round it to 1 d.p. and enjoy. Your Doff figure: -2.7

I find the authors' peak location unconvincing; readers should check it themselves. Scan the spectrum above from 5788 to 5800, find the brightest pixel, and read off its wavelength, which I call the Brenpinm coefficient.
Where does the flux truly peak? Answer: 5791.52 AA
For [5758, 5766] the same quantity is 5764.91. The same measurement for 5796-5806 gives 5804.87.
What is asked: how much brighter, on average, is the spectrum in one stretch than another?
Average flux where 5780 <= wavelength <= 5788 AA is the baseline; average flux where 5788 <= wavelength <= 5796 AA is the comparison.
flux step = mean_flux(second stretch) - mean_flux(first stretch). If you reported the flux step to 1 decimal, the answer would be 1.1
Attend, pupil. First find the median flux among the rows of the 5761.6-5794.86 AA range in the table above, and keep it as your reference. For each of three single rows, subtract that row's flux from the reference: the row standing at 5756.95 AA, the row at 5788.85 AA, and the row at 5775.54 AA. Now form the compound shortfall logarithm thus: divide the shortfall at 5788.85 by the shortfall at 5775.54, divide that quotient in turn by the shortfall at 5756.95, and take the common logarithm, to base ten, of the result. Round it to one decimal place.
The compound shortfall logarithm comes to -1.3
